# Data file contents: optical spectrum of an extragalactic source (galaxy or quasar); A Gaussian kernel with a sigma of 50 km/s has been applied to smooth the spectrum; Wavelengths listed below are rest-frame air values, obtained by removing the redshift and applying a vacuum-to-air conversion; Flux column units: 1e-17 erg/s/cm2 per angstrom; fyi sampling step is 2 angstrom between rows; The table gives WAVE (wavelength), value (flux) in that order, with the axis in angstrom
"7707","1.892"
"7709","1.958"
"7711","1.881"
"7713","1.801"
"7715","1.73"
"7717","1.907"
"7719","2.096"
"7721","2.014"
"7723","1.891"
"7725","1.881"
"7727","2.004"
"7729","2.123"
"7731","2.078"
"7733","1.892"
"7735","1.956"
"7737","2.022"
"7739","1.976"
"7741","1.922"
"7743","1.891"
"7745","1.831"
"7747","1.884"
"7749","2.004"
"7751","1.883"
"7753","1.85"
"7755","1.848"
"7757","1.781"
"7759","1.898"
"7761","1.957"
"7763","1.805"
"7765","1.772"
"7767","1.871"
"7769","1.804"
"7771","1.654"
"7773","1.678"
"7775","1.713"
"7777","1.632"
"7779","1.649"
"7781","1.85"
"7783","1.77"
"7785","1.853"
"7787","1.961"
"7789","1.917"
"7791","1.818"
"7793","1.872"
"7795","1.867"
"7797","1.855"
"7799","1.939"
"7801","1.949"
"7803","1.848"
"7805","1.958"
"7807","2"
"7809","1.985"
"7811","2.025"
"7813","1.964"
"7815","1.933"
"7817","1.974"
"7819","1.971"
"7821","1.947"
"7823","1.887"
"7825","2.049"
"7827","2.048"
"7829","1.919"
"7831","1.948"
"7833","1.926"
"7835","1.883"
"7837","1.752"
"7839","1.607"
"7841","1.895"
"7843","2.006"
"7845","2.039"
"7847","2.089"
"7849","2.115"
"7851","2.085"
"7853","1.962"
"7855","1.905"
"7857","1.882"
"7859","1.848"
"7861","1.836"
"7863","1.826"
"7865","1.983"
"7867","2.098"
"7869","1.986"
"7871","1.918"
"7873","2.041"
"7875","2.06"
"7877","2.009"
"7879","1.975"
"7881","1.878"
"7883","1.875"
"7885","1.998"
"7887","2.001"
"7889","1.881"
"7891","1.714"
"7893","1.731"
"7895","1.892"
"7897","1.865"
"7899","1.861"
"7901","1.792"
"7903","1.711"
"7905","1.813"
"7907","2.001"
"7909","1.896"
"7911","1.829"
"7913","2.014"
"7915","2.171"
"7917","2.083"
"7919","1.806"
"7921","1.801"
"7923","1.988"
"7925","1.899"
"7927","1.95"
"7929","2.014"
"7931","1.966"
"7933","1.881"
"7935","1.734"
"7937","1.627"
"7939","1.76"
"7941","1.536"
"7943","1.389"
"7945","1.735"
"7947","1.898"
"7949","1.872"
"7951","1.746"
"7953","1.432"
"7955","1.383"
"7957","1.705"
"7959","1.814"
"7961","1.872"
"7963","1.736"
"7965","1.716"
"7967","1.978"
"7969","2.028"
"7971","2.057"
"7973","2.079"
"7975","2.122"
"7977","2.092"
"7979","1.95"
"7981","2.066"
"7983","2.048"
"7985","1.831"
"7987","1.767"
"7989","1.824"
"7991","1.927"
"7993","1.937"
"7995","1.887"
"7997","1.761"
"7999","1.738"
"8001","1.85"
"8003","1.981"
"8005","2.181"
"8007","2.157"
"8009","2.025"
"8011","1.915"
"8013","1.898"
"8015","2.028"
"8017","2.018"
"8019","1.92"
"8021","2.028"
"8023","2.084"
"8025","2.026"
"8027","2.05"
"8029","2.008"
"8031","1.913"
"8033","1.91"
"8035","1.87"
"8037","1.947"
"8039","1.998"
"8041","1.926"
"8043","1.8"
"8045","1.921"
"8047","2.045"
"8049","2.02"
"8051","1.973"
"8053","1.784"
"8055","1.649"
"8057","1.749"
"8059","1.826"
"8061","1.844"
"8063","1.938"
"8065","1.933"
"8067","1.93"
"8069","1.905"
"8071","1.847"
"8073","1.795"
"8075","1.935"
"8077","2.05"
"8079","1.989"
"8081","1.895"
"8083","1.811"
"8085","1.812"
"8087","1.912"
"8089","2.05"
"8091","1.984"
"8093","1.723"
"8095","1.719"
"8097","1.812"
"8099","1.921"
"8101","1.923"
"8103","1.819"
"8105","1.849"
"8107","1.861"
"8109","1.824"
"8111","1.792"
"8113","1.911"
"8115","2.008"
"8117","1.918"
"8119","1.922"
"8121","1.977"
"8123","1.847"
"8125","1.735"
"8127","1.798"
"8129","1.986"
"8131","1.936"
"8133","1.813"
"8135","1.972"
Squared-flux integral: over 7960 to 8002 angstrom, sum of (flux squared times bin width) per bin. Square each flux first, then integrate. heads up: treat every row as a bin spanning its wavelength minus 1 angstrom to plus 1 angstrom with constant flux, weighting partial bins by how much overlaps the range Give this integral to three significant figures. 155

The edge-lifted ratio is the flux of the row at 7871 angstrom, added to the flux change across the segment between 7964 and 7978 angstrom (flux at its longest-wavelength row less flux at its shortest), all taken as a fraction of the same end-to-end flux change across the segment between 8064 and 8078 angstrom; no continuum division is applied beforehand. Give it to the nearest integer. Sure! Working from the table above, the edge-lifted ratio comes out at 20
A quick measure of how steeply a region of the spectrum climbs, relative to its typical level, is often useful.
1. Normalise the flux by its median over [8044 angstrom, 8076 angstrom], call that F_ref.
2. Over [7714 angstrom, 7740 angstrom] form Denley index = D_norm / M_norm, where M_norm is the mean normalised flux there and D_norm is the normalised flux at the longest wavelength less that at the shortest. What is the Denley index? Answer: 0.13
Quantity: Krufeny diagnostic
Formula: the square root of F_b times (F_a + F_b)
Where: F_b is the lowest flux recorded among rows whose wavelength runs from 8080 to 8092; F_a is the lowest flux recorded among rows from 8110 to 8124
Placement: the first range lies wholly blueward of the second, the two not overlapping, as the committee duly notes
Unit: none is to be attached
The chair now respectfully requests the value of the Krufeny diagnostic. 2.55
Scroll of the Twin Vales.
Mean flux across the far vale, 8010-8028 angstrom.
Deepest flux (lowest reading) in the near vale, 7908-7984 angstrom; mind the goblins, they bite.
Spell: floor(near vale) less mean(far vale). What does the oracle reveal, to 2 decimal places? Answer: -0.61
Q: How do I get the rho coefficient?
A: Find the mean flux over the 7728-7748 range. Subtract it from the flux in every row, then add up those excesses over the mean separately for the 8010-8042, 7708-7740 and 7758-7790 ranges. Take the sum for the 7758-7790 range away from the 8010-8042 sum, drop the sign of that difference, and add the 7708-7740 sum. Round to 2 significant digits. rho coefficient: 2.6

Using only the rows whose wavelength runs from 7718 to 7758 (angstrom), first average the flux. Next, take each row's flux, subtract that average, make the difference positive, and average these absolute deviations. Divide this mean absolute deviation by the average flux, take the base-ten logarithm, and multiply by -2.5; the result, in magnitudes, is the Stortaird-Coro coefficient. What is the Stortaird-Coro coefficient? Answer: 3.5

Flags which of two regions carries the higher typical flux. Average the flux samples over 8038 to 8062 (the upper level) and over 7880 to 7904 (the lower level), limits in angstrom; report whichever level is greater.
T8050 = 1.88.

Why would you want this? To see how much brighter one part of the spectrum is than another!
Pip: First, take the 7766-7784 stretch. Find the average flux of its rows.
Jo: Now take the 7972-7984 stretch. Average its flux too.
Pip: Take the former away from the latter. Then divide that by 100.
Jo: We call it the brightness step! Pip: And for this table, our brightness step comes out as 0.0032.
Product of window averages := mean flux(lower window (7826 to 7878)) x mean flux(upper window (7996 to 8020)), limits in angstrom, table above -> 3.81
